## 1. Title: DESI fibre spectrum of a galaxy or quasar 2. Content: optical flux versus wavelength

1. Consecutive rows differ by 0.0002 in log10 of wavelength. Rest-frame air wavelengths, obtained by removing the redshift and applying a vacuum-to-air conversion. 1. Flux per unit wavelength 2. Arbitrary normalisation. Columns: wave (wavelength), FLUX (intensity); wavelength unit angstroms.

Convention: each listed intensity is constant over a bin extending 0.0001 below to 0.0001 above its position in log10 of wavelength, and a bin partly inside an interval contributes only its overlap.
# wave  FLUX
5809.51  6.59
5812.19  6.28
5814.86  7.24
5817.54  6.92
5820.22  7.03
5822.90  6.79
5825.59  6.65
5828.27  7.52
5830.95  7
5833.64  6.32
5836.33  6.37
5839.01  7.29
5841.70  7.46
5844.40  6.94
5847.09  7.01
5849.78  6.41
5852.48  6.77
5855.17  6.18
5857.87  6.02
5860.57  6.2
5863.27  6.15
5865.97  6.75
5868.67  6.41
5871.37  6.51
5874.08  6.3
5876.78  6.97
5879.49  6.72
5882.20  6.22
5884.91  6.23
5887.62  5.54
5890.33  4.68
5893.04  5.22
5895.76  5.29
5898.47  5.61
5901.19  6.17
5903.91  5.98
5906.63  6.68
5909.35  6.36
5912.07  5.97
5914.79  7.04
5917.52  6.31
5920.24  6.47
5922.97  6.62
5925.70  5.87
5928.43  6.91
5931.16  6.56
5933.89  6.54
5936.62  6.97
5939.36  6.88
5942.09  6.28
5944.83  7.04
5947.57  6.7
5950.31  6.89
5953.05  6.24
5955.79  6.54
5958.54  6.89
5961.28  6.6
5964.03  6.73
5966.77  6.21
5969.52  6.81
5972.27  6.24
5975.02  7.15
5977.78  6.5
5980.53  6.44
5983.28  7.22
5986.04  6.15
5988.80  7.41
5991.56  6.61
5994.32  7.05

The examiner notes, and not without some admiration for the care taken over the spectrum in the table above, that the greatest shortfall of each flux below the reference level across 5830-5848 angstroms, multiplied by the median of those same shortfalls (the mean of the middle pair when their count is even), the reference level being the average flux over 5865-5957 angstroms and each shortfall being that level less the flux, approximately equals -0.011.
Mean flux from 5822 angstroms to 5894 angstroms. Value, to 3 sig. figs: 6.47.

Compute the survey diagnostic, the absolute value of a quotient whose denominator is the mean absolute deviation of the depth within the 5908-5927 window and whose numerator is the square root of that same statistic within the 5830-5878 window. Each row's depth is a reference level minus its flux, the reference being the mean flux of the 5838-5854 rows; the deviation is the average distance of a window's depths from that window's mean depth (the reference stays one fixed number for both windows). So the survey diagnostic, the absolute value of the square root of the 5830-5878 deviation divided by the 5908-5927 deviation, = 2.11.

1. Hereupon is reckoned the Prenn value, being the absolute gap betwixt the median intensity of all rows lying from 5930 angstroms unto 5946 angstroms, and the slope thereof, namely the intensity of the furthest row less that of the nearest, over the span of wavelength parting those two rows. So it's 6.7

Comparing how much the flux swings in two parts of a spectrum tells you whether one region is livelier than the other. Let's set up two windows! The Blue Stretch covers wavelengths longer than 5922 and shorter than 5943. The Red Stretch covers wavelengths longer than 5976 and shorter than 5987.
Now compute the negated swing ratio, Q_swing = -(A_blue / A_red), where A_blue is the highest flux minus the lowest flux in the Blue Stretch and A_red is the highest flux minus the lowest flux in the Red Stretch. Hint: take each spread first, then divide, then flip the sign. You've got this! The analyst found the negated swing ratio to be -1.0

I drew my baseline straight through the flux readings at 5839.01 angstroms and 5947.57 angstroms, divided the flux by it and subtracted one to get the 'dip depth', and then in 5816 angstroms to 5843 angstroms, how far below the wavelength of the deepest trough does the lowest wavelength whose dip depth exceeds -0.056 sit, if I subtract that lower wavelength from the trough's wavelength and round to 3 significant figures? 13.4 angstroms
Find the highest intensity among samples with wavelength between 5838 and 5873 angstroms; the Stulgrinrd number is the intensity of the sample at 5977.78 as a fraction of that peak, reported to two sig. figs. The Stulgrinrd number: 0.87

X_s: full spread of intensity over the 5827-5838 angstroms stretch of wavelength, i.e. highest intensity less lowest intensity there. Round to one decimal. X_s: 1.2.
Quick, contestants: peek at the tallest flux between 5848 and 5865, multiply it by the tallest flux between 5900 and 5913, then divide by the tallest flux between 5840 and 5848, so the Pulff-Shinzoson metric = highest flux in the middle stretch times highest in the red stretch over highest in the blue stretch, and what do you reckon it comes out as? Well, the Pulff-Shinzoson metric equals 6.1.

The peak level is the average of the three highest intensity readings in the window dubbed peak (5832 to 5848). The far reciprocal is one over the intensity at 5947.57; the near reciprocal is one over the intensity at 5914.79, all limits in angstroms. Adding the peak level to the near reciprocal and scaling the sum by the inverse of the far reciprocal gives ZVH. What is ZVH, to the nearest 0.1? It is 49.5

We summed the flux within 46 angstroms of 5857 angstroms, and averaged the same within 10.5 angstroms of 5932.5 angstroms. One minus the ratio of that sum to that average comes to -32.3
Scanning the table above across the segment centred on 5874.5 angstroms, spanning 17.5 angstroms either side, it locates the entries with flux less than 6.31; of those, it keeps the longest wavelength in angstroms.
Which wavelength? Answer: 5890.33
